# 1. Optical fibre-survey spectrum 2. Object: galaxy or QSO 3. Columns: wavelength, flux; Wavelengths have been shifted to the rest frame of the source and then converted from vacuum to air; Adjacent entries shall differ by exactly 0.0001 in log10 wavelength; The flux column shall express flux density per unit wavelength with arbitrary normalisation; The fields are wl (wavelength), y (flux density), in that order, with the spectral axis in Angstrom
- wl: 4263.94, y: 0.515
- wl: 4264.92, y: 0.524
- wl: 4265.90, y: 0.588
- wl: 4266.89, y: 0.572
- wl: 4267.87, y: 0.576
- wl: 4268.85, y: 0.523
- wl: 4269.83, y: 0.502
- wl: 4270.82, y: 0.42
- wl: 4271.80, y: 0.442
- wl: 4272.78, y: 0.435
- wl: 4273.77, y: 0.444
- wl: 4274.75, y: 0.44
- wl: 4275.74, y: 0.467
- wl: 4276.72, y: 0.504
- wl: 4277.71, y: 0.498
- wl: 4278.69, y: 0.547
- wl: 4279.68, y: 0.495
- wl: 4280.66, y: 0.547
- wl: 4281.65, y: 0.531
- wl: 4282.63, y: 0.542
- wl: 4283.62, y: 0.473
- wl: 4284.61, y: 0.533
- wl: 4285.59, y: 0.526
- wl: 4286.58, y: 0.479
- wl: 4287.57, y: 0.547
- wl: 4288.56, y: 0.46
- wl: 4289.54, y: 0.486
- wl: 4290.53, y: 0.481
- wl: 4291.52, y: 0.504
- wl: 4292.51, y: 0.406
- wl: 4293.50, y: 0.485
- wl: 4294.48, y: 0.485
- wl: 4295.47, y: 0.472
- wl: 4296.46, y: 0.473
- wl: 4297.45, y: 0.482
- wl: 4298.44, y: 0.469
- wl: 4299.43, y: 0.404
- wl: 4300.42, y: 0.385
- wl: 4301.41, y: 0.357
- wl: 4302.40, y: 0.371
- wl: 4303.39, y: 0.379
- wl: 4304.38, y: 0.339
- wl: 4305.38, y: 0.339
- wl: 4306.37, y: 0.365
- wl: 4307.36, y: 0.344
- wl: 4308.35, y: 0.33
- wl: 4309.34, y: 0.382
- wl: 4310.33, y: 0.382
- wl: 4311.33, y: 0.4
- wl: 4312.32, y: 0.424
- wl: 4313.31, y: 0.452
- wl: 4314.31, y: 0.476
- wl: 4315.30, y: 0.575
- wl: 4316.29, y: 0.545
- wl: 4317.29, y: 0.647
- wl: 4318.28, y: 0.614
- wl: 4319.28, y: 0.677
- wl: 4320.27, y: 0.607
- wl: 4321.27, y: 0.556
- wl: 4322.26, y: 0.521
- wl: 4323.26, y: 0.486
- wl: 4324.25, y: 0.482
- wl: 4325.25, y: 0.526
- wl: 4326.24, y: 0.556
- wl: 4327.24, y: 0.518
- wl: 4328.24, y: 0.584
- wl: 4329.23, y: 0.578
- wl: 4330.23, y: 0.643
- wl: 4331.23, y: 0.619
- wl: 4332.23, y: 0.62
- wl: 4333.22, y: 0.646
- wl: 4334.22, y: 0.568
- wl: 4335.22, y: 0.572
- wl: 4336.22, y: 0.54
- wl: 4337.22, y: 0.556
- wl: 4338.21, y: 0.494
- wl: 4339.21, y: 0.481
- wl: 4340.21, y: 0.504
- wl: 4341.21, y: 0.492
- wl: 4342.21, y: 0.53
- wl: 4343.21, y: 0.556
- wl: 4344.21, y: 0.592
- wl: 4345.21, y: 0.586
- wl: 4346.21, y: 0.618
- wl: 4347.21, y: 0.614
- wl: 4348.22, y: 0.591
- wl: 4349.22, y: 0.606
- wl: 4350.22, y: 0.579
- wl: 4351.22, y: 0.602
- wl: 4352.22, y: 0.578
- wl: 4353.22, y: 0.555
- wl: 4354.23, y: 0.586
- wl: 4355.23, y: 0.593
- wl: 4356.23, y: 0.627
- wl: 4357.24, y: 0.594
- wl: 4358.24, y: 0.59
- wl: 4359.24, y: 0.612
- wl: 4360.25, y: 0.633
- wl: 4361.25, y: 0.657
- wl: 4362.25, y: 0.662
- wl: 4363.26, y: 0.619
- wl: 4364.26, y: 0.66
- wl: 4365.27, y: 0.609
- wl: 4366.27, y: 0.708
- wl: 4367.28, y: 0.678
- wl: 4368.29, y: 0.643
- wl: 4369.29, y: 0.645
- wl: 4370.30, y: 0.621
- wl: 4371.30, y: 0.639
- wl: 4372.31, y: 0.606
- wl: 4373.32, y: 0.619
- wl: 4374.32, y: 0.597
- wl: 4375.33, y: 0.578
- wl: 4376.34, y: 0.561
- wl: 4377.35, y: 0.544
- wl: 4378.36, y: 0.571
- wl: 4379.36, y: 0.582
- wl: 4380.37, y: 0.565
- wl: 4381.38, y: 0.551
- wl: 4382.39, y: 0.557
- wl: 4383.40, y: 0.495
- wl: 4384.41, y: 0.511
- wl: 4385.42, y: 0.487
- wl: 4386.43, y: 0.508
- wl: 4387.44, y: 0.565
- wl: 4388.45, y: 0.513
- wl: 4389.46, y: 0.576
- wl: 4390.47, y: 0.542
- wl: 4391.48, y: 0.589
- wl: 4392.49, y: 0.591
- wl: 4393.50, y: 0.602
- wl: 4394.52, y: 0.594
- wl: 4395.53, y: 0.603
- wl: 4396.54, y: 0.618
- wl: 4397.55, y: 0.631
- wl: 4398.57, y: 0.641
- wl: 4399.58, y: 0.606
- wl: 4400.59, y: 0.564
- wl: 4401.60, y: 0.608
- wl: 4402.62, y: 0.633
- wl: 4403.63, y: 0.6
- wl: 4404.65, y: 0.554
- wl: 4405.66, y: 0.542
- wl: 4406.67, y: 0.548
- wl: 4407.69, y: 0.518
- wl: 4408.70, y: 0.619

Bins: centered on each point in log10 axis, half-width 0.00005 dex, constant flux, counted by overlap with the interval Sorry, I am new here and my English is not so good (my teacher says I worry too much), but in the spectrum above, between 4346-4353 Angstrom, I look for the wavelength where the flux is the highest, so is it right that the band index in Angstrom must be 4346.21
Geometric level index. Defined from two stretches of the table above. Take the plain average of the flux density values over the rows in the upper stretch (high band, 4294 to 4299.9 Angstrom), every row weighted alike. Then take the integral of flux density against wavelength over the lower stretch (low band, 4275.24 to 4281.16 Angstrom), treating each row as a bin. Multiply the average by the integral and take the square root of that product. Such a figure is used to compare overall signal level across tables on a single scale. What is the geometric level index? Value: 1.18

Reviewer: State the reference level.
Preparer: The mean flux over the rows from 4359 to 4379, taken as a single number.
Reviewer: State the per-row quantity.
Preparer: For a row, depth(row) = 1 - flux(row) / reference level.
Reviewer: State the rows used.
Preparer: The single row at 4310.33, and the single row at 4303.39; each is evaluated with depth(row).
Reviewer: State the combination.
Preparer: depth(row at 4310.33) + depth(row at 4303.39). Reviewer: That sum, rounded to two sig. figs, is 0.78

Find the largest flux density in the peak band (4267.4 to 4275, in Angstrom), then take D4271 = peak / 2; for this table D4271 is 0.29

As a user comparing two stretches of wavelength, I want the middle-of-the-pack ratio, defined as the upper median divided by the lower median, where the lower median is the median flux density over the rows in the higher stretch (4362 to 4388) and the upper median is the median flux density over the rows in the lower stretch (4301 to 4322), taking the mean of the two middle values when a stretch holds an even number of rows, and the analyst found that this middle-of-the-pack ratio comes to 0.68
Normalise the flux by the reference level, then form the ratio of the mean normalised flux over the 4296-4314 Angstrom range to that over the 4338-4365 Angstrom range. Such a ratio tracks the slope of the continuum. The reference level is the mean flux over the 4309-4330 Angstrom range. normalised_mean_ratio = 0.67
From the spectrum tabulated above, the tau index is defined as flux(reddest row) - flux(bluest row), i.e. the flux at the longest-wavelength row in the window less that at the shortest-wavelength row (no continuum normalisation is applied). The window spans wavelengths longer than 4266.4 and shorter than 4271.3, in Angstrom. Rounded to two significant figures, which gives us -0.15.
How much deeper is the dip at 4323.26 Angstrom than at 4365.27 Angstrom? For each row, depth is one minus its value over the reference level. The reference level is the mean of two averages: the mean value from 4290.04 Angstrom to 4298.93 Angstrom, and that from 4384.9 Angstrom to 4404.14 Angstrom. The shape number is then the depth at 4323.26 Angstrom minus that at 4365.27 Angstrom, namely 0.23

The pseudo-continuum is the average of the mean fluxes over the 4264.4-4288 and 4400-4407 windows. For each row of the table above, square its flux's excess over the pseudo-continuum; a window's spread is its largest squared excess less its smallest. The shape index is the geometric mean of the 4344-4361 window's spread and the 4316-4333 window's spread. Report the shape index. 0.012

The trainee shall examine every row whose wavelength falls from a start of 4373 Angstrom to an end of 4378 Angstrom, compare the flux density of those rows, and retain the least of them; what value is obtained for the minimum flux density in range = 0.544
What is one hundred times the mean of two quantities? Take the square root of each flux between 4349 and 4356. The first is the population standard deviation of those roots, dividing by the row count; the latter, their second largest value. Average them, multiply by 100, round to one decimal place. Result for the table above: 39.3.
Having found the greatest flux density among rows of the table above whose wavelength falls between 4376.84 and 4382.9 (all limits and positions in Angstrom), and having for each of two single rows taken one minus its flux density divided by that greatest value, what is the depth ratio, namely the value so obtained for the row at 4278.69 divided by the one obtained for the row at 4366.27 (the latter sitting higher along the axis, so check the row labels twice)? -0.3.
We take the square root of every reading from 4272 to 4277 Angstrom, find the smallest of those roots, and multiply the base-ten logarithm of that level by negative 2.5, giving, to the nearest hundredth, 0.45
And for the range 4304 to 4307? 0.59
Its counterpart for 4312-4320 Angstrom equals 0.47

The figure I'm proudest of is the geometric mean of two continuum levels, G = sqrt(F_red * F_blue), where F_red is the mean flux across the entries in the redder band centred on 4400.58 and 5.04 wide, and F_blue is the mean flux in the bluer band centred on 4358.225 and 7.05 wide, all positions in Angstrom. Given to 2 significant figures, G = 0.61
